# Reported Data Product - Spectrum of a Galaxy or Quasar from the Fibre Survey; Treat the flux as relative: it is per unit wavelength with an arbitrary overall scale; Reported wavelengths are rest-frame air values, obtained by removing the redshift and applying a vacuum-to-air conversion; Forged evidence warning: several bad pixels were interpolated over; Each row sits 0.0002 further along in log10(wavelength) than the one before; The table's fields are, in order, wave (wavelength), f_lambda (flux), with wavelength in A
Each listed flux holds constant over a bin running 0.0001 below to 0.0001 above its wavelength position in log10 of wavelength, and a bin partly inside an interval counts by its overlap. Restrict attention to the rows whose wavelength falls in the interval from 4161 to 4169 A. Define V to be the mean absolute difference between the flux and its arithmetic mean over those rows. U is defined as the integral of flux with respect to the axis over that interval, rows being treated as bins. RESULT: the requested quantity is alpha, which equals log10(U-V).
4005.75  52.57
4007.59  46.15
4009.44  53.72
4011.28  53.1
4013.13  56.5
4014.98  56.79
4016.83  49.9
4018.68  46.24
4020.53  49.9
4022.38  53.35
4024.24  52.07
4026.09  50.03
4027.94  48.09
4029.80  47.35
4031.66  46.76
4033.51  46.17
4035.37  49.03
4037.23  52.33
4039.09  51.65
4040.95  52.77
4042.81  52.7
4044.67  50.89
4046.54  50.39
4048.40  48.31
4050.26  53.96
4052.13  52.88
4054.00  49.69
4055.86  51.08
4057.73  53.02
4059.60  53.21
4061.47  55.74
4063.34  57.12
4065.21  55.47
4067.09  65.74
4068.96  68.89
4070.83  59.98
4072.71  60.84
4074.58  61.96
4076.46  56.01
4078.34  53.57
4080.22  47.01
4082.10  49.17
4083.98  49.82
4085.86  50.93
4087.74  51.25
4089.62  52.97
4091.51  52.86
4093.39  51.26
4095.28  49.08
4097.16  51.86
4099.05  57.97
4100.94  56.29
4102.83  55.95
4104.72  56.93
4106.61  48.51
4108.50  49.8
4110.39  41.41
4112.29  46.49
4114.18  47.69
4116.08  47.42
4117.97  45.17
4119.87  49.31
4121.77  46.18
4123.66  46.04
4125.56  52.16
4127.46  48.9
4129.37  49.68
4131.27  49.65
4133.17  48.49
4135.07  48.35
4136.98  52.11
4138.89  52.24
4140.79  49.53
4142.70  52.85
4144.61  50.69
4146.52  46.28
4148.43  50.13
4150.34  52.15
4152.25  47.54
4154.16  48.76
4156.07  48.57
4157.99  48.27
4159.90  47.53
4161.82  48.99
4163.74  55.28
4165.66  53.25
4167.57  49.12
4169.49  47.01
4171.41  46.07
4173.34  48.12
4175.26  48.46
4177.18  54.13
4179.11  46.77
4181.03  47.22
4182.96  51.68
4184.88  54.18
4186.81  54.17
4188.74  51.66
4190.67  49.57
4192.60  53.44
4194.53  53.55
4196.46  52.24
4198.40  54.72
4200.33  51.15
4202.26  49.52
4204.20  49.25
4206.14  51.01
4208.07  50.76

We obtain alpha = 2.61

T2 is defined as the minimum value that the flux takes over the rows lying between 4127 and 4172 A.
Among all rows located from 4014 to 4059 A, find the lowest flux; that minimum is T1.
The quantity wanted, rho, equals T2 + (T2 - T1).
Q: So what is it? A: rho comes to 46.0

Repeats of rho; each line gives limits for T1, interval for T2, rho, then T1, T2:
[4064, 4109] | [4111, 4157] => 43.3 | 47.01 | 45.17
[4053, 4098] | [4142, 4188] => 45.1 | 47.01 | 46.07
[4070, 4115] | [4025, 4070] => 50.9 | 41.41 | 46.17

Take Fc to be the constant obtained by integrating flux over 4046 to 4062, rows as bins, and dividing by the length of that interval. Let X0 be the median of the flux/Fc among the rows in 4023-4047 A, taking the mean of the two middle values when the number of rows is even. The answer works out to 0.97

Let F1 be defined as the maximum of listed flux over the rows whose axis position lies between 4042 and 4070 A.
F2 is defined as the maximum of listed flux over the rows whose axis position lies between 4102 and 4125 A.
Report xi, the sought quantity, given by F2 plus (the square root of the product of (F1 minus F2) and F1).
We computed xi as 86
